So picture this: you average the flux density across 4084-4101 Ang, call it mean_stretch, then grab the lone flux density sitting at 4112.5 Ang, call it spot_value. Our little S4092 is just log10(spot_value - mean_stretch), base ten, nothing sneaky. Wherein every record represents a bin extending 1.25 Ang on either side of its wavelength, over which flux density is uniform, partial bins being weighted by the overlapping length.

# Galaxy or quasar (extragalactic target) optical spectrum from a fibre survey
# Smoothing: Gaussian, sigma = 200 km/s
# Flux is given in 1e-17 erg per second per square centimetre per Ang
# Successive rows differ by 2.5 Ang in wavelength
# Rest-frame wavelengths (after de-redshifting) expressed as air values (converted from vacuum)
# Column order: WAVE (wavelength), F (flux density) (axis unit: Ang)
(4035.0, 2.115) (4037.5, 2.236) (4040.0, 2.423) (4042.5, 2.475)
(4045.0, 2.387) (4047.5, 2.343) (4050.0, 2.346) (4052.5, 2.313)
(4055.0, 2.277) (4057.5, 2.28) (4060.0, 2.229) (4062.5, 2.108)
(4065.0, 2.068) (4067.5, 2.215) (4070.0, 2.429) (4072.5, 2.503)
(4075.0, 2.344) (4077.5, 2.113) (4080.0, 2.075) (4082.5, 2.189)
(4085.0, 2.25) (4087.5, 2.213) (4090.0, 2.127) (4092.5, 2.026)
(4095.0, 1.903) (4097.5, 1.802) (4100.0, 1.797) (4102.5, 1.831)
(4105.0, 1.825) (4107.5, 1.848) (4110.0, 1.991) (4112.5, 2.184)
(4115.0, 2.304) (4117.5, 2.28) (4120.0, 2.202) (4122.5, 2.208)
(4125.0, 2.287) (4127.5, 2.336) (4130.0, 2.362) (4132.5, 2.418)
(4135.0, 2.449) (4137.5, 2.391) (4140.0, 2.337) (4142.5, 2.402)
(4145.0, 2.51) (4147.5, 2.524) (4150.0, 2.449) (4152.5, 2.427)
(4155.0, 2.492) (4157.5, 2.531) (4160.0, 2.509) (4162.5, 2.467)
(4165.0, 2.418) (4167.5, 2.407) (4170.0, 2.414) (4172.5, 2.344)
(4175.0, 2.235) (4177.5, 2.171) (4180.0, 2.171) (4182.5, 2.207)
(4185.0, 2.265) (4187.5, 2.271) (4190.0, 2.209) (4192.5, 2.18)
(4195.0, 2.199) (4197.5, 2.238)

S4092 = -0.78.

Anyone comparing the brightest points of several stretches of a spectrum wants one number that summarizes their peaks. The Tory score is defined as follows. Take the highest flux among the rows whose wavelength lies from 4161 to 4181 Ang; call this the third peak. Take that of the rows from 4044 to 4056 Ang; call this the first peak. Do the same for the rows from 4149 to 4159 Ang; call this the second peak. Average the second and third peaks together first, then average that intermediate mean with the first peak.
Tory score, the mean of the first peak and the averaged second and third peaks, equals 2.44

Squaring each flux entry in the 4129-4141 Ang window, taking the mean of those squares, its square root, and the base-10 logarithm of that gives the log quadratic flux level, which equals 0.38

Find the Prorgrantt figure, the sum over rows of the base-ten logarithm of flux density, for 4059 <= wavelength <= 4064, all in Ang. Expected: 0.67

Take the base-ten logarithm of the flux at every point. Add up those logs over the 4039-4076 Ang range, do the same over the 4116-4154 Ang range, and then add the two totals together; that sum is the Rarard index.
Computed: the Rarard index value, 11.08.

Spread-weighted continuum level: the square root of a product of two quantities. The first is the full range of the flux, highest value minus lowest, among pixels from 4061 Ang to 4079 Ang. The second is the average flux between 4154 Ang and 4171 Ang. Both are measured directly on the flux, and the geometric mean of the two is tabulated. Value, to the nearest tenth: 1.0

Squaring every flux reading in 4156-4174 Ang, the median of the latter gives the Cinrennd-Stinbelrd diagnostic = 5.8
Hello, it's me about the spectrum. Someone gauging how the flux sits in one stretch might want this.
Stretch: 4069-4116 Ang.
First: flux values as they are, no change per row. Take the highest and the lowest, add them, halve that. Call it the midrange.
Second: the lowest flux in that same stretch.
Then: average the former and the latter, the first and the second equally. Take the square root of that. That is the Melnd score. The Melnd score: 1.40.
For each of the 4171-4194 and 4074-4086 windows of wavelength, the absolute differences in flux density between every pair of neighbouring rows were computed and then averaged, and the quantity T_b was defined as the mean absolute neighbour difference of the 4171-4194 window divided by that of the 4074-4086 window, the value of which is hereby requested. 0.4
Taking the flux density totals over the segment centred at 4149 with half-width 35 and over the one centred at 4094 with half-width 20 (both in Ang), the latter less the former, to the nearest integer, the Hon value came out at -34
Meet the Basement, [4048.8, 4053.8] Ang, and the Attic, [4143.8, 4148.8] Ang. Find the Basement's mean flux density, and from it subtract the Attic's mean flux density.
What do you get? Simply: -0.19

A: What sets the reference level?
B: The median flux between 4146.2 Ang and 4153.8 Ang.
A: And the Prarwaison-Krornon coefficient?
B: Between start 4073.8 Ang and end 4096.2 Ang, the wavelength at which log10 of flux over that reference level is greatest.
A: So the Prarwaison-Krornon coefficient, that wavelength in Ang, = 4075.0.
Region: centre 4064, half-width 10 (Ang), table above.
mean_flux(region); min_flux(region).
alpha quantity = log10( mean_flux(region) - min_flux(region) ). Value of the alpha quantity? -0.71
